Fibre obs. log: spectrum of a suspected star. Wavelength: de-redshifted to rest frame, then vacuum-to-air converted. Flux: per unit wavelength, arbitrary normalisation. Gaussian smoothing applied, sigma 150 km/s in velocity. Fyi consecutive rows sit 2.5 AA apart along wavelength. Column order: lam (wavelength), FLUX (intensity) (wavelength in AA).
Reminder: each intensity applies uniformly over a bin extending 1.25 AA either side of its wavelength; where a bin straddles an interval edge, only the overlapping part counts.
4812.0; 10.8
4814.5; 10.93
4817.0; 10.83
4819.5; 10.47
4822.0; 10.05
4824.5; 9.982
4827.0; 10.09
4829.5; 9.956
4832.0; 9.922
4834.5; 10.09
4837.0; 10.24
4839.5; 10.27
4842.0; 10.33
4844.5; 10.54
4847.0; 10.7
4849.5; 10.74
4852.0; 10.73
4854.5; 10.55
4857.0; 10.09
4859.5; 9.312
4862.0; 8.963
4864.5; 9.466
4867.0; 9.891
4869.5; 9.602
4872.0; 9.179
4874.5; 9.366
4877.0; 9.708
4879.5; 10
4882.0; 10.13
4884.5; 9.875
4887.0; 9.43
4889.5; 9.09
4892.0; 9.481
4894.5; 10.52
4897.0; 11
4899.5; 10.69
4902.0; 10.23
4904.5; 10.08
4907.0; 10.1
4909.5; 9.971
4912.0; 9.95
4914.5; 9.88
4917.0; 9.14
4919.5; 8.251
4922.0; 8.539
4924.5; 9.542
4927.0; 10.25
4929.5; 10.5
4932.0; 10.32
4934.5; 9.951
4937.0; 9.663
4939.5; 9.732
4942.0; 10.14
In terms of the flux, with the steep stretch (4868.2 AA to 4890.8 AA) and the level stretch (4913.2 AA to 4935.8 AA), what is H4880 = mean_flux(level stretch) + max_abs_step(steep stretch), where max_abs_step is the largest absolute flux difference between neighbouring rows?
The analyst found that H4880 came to 10.0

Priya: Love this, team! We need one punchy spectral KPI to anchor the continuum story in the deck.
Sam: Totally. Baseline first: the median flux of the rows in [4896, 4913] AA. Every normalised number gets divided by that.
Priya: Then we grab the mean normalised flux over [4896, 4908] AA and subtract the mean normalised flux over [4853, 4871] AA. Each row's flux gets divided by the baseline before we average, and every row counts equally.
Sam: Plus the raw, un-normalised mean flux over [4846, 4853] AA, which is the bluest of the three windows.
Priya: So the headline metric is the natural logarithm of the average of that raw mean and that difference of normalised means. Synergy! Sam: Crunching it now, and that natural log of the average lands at 1.686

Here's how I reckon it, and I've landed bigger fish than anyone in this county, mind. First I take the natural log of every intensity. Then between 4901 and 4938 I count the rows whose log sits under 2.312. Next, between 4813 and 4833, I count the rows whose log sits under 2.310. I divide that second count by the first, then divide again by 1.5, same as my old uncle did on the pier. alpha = 0.27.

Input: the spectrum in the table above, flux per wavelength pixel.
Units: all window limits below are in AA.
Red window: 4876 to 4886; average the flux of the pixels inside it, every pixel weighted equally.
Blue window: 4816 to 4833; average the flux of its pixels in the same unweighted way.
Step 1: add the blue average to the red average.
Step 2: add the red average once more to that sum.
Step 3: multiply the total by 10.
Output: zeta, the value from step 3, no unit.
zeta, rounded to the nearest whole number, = 300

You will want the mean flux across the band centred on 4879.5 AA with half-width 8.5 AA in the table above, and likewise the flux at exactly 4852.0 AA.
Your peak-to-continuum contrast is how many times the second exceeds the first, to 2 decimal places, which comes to 1.11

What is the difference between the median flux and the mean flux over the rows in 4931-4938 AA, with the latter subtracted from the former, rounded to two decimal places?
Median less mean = -0.03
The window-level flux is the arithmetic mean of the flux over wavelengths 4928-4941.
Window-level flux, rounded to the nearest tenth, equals 10.0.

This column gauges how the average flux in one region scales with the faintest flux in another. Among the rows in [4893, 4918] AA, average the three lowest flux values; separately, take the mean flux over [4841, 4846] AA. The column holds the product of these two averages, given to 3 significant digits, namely 101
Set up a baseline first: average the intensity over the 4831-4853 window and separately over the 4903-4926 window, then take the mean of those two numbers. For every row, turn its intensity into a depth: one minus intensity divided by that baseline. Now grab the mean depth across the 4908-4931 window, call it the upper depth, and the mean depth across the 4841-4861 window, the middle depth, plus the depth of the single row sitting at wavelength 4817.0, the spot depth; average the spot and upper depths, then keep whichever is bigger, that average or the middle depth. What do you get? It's -0.025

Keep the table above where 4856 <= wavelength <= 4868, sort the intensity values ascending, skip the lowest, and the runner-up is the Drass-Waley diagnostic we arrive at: 9.312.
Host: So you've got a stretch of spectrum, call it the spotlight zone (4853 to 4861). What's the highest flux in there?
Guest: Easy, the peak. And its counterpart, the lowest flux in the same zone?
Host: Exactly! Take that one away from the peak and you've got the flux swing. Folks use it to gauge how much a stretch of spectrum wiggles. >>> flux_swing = 1.2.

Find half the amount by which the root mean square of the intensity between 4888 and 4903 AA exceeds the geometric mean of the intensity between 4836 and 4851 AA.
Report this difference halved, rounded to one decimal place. -0.1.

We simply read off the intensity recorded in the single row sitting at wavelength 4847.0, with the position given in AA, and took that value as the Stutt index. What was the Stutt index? 10.7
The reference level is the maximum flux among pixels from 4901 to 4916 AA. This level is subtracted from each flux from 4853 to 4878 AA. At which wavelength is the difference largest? 4854.5 AA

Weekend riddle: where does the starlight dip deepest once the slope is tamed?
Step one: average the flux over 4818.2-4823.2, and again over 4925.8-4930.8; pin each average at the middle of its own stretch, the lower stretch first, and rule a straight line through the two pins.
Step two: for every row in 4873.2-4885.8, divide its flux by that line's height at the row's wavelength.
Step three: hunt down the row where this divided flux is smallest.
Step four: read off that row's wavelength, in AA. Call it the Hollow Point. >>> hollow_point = 4874.5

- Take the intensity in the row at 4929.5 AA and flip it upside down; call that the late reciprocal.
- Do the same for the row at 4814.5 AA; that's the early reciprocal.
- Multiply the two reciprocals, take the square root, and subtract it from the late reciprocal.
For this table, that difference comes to 0.0019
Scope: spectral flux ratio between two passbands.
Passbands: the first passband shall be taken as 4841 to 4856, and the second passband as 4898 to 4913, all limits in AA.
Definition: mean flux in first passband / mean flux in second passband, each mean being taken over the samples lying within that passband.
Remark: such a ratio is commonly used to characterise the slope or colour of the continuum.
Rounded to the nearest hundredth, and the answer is 1.04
